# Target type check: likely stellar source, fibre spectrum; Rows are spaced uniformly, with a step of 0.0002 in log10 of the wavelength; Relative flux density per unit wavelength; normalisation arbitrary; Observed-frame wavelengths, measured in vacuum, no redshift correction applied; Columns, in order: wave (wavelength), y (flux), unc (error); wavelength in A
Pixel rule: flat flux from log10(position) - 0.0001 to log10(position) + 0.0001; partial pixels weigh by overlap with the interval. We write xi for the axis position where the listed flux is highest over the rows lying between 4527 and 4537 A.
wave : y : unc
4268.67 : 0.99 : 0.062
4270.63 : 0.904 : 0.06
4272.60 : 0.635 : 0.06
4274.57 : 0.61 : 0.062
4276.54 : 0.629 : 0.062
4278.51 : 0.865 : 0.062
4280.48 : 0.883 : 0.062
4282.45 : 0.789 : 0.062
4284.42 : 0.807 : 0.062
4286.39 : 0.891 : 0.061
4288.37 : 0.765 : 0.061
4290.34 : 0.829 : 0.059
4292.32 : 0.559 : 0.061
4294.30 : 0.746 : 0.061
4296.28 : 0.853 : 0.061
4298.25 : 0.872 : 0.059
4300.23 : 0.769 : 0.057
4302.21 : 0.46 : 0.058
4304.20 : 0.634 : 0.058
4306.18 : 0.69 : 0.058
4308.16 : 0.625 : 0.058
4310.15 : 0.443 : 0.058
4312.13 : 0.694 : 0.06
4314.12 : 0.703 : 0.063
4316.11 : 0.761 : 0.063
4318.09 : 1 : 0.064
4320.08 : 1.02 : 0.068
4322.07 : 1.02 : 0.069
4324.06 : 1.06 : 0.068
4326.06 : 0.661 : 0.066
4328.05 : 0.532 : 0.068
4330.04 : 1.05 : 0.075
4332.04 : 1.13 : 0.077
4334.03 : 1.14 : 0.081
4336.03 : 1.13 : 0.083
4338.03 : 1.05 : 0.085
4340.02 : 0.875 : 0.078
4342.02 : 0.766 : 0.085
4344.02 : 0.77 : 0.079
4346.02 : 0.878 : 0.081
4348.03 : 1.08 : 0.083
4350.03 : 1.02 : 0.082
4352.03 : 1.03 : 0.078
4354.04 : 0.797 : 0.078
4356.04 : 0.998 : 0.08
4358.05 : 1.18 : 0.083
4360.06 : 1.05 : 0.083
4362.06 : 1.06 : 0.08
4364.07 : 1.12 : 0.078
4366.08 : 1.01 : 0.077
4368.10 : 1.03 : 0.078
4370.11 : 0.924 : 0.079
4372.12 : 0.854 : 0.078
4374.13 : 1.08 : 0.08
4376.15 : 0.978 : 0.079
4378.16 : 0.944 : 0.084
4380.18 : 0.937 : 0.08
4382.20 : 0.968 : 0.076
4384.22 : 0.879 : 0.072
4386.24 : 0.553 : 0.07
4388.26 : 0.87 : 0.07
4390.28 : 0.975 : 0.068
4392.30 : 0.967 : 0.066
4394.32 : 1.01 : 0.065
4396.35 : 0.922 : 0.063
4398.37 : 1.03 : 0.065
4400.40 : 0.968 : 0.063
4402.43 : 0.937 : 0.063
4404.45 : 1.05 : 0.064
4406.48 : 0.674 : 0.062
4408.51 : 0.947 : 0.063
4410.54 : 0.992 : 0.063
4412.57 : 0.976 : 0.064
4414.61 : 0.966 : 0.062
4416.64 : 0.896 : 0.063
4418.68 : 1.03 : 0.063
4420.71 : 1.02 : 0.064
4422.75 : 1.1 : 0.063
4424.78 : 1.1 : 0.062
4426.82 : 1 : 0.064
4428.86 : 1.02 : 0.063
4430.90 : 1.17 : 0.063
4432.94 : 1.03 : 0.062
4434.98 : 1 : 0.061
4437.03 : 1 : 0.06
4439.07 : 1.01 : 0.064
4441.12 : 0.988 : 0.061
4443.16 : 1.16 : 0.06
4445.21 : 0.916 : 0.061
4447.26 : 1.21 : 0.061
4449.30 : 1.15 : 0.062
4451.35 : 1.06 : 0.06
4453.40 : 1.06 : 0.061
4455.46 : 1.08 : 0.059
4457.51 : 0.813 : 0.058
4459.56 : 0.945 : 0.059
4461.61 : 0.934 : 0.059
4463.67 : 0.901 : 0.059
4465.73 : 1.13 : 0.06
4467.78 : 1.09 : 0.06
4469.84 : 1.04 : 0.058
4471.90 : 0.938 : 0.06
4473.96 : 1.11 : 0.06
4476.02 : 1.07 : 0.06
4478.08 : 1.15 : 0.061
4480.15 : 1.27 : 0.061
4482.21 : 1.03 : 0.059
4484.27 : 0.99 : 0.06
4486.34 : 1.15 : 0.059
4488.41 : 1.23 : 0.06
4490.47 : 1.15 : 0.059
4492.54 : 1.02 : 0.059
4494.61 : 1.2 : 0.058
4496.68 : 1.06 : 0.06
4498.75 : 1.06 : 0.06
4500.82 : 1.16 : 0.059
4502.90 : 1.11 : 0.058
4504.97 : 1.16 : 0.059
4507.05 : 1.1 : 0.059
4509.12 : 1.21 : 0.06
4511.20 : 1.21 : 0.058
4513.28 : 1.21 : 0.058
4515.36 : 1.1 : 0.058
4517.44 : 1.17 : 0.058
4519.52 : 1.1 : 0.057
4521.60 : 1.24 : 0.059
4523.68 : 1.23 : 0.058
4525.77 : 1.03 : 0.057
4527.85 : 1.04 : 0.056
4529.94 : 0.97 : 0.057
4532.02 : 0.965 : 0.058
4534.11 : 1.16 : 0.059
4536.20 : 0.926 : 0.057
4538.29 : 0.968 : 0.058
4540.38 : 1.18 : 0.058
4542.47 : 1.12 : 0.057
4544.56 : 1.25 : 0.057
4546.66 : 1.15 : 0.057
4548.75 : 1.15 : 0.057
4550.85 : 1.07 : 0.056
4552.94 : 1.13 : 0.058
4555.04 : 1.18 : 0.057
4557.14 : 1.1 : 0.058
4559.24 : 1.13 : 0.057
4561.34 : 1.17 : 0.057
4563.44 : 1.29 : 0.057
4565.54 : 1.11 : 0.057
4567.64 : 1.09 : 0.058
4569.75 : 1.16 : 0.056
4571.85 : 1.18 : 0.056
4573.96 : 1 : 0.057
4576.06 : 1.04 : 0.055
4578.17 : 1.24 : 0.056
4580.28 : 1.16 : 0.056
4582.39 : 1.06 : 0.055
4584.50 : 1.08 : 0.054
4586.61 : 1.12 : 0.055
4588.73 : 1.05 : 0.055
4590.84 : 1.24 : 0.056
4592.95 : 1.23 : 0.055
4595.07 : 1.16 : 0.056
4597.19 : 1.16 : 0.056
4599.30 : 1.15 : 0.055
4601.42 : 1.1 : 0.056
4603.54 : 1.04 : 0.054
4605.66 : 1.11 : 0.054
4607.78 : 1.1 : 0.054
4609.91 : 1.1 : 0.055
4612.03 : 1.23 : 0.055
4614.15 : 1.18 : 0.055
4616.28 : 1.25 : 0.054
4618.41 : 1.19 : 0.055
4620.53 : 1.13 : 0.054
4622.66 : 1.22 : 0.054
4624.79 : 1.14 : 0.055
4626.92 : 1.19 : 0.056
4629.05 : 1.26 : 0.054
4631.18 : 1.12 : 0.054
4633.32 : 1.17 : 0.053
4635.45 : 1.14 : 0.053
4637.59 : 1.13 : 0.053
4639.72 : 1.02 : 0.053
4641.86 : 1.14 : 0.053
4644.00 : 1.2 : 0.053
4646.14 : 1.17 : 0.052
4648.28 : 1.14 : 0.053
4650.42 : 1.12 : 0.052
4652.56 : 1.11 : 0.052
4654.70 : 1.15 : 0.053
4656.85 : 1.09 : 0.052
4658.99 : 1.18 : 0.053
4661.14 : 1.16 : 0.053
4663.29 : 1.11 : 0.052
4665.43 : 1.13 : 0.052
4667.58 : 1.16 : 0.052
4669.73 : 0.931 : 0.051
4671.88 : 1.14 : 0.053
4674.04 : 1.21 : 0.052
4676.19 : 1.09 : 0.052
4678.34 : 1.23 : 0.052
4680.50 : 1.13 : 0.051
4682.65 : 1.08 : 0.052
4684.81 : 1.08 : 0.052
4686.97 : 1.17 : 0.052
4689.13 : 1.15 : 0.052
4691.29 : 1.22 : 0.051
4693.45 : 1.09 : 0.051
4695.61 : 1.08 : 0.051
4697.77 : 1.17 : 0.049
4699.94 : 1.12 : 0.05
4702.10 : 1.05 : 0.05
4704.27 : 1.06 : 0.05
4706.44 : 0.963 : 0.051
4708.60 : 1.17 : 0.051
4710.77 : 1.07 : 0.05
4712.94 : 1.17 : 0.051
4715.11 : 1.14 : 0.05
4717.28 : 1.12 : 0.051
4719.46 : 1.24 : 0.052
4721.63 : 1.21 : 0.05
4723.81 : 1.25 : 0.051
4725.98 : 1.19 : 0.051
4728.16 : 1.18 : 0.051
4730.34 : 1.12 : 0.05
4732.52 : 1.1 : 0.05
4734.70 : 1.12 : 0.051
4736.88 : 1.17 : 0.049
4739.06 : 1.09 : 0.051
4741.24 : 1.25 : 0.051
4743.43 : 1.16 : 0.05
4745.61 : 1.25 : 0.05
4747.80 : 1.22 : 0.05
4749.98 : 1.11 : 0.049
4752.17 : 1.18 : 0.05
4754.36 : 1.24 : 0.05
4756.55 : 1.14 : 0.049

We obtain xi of 4534.11 A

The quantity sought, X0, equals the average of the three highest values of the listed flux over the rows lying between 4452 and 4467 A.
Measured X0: 1.09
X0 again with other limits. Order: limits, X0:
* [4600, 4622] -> 1.22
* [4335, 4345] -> 1.02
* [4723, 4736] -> 1.21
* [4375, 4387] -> 0.96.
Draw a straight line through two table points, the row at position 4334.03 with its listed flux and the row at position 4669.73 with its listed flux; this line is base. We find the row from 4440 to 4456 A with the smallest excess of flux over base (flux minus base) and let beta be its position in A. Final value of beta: 4445.21 A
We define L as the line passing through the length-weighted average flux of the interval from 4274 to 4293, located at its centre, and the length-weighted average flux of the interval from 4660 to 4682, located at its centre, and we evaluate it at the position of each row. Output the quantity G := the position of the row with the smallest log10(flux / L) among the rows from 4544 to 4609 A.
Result 4573.96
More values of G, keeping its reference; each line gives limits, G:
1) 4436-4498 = 4457.51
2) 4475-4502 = 4484.27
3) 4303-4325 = 4310.15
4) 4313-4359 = 4328.05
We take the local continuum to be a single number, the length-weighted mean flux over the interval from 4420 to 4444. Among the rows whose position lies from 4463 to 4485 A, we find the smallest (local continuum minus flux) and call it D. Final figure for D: -0.22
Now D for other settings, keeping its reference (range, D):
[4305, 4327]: -0.01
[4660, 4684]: -0.18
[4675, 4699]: -0.18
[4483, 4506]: -0.18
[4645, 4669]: -0.13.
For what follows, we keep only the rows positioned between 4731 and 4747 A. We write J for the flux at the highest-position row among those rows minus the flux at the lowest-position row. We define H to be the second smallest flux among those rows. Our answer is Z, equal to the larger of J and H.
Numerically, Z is 1.10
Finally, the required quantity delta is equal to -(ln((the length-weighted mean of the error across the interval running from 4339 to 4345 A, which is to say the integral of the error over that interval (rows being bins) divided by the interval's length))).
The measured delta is 2.52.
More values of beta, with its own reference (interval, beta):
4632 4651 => 4639.72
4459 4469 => 4463.67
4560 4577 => 4573.96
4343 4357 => 4344.02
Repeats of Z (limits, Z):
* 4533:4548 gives 0.97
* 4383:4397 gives 0.87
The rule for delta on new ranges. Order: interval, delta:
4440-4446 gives 2.80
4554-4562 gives 2.86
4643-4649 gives 2.94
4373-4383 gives 2.53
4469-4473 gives 2.83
